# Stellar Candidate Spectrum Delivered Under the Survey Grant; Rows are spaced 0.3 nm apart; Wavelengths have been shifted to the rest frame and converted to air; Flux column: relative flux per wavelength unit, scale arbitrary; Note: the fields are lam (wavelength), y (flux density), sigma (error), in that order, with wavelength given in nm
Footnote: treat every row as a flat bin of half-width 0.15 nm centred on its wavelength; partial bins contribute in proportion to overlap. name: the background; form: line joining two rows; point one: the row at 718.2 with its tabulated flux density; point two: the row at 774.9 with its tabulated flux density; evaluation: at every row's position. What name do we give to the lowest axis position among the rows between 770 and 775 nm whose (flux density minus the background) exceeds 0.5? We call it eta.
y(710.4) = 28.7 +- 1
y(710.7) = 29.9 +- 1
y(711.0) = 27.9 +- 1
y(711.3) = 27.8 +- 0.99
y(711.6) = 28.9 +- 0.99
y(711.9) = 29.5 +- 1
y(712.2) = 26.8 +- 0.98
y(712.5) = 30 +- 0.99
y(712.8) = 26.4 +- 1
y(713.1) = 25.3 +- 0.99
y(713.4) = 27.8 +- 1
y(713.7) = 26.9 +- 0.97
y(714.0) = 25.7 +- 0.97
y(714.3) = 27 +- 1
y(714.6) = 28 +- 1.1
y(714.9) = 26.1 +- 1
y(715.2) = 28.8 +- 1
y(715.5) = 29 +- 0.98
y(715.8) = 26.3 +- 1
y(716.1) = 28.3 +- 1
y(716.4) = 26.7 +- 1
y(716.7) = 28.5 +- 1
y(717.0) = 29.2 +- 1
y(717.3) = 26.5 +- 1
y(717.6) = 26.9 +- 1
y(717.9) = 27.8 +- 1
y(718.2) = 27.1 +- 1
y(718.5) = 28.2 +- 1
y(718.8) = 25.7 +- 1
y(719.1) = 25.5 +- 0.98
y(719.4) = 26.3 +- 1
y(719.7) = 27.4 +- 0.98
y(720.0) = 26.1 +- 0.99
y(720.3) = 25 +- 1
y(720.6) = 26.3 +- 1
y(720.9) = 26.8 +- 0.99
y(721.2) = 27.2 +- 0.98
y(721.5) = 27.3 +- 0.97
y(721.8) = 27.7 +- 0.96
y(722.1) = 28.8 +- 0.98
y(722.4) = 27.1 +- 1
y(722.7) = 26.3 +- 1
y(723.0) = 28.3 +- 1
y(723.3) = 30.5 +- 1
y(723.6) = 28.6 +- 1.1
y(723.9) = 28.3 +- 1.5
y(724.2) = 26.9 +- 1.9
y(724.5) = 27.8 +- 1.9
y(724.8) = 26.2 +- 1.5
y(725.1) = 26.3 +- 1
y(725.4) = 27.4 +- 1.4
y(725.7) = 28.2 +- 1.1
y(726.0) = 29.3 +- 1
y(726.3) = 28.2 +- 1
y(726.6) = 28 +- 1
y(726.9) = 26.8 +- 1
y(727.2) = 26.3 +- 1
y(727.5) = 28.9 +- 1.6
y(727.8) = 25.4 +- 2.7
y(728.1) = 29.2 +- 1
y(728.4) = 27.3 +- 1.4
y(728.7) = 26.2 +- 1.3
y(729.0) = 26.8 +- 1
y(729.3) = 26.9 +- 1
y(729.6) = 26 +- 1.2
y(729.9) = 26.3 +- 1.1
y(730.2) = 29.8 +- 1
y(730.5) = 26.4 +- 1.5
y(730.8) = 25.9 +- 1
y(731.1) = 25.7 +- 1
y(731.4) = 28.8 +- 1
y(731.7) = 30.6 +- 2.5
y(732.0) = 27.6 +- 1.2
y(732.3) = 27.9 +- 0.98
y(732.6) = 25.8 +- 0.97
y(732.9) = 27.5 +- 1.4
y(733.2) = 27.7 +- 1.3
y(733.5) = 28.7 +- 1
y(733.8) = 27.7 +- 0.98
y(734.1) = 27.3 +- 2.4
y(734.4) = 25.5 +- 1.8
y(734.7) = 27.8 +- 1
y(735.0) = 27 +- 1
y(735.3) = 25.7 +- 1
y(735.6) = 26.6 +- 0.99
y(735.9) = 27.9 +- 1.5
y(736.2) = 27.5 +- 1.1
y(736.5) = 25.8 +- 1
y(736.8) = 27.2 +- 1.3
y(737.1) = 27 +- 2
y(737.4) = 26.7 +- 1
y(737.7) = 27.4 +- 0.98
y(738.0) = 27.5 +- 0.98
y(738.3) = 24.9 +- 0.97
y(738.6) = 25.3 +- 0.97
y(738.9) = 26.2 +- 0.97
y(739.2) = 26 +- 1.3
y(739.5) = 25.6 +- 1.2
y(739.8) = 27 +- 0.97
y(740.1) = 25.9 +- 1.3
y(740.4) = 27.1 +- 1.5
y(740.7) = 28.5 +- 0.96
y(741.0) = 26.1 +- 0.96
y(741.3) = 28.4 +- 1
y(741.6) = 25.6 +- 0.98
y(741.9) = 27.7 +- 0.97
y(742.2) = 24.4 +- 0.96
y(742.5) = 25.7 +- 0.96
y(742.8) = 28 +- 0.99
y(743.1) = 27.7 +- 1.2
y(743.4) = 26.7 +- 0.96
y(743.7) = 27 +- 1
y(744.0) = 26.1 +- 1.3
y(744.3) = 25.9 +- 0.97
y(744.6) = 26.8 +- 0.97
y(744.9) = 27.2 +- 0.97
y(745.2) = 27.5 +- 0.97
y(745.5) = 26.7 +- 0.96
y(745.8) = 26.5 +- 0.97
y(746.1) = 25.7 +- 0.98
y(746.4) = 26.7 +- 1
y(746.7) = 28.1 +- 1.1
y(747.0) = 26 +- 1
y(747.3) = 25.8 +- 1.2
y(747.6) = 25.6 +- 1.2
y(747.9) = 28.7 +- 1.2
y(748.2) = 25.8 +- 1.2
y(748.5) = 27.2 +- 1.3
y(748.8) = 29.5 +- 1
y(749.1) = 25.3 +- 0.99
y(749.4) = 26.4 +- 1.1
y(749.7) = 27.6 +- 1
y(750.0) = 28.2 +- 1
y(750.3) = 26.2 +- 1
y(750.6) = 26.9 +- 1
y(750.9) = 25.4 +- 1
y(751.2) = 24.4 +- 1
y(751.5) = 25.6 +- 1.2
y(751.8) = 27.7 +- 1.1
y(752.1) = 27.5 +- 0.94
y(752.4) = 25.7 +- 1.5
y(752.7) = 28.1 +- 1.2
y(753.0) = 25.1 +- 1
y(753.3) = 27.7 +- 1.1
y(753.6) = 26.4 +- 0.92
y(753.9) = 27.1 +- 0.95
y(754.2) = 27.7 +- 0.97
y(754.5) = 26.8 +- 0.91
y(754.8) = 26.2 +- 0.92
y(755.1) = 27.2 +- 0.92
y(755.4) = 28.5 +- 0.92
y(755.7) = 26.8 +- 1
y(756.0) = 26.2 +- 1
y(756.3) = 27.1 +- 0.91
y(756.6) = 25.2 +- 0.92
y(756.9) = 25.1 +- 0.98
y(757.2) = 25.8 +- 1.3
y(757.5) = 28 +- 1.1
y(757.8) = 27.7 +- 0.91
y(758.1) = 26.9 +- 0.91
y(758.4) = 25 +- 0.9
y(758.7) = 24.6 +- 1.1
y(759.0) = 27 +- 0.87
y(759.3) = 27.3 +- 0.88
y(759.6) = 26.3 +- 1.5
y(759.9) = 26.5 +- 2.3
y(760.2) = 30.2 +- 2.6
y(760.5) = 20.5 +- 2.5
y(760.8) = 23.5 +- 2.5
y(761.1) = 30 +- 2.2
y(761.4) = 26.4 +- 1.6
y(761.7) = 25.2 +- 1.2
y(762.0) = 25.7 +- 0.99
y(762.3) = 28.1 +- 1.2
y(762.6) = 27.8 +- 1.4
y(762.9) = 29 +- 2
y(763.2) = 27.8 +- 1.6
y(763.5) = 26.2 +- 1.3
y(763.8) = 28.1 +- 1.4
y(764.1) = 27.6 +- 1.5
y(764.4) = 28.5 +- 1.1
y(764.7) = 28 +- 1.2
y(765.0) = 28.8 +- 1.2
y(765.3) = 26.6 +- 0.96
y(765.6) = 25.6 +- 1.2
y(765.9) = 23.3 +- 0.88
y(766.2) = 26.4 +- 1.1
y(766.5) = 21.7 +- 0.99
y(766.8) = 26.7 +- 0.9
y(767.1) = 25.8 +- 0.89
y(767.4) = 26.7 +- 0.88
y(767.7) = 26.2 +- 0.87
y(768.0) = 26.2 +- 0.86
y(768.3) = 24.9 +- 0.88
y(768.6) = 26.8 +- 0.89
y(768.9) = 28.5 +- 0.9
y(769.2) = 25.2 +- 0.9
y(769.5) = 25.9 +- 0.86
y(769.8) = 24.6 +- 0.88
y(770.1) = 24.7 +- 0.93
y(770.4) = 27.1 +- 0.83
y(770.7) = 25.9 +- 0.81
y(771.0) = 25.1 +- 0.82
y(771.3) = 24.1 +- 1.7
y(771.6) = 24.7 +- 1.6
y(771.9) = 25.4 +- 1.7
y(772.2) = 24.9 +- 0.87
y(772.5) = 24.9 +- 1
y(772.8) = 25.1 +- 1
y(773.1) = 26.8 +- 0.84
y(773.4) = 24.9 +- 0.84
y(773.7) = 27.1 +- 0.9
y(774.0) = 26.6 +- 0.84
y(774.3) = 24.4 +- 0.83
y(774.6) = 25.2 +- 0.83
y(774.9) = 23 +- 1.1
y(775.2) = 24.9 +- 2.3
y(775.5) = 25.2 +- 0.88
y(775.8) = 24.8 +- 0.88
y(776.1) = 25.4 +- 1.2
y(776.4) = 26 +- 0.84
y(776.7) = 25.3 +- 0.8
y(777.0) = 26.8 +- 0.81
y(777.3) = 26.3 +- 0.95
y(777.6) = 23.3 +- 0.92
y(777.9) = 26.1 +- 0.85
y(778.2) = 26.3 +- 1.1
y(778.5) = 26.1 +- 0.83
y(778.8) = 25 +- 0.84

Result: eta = 770.1 nm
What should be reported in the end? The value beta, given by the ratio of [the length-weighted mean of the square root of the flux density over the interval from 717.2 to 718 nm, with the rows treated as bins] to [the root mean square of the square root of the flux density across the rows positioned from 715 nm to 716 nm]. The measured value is 0.98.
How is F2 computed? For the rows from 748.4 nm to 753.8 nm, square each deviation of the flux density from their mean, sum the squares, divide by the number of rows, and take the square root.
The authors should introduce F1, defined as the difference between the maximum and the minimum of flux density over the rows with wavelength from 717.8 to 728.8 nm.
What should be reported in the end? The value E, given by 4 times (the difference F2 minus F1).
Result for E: -17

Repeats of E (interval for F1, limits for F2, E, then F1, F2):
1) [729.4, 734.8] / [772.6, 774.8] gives -16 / 5.1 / 0.99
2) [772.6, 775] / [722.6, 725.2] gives -11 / 4.1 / 1.34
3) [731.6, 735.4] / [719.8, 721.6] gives -17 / 5.1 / 0.78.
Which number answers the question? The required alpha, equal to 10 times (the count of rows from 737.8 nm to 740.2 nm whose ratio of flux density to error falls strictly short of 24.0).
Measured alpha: 30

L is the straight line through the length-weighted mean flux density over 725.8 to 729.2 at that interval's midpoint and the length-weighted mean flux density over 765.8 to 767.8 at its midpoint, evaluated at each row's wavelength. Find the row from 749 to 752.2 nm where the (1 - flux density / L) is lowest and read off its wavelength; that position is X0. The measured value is 750.0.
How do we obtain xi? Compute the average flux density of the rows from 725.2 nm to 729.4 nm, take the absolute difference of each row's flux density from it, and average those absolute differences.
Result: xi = 0.98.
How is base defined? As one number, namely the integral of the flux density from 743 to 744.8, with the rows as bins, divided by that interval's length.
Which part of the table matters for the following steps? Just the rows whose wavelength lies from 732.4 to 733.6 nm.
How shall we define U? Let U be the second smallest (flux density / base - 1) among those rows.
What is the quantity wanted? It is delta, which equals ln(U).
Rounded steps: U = 0.030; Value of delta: -3.5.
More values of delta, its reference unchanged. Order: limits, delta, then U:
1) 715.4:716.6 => -7.6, 0.001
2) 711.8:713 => -5.5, 0.004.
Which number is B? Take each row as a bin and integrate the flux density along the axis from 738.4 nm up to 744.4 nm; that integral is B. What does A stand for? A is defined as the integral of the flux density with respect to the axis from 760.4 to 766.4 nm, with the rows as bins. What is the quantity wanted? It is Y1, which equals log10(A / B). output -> 0.002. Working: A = 160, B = 159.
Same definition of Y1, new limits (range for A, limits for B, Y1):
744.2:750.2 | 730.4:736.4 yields -0.007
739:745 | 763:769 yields 0.002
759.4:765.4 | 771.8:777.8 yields 0.029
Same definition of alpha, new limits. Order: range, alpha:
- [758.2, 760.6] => 50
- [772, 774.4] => 0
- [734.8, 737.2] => 30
